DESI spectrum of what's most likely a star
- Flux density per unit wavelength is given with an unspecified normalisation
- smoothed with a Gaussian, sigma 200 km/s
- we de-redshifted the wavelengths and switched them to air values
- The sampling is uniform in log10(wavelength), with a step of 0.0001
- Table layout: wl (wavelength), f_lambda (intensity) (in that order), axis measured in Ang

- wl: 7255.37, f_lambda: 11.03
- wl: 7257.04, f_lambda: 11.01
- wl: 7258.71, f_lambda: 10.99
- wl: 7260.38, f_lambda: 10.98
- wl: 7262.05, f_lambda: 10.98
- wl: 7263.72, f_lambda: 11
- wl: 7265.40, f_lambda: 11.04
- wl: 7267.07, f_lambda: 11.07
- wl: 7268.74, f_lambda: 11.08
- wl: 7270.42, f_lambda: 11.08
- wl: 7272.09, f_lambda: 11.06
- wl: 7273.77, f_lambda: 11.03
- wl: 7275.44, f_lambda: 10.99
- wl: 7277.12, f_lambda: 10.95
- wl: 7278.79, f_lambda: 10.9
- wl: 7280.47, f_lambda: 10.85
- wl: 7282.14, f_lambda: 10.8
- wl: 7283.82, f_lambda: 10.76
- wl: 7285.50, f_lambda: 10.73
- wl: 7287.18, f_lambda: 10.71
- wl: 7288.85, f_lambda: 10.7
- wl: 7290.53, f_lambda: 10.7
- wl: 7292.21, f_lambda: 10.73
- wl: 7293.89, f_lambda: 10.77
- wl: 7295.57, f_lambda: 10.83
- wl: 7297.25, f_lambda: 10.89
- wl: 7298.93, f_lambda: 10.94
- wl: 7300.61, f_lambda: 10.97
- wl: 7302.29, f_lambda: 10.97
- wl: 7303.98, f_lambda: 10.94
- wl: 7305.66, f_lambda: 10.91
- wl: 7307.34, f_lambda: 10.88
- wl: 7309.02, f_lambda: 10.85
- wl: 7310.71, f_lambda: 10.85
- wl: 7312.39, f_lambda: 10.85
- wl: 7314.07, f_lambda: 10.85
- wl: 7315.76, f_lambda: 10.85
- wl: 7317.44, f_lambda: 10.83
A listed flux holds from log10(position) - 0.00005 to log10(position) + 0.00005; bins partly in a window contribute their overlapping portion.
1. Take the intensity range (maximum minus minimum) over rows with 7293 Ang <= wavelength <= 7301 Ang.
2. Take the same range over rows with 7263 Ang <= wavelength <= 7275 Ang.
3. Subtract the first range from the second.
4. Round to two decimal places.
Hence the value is -0.12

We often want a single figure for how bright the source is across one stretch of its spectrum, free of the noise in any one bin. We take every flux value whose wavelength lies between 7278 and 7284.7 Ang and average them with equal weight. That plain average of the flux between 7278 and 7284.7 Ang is 10.8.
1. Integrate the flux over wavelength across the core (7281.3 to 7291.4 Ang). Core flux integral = 108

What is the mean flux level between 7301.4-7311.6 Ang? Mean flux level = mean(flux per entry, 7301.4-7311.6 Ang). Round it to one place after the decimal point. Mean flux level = 10.9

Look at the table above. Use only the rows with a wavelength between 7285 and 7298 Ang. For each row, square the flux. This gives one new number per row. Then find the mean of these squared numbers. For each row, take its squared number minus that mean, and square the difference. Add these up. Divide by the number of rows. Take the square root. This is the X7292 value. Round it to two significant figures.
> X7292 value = 1.4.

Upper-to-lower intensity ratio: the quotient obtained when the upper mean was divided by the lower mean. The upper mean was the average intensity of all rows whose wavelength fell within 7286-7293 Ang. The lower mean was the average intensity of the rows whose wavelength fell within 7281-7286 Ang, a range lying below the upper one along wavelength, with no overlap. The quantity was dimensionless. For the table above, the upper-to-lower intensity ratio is 0.995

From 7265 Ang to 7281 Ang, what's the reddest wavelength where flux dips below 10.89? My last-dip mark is 7280.47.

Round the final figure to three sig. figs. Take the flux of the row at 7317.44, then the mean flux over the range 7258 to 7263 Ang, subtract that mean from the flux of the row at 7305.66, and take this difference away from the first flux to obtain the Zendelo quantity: 10.9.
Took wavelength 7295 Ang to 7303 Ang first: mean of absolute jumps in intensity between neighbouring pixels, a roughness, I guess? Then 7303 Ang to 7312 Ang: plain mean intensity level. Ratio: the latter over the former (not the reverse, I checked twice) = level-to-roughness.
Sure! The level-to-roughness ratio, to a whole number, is 311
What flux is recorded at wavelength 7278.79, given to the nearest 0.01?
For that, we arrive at 10.90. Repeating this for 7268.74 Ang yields 11.08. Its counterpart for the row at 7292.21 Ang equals 10.73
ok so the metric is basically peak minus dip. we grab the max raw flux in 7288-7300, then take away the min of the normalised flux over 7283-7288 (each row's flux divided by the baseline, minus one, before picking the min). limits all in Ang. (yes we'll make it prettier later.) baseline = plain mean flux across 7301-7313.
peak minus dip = 11.0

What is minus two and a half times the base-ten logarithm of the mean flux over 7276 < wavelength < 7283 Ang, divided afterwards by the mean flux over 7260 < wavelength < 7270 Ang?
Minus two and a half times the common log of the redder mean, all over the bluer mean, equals -0.235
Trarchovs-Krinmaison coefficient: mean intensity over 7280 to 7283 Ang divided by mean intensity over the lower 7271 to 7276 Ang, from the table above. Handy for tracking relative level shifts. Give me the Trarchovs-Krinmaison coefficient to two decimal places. 0.98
